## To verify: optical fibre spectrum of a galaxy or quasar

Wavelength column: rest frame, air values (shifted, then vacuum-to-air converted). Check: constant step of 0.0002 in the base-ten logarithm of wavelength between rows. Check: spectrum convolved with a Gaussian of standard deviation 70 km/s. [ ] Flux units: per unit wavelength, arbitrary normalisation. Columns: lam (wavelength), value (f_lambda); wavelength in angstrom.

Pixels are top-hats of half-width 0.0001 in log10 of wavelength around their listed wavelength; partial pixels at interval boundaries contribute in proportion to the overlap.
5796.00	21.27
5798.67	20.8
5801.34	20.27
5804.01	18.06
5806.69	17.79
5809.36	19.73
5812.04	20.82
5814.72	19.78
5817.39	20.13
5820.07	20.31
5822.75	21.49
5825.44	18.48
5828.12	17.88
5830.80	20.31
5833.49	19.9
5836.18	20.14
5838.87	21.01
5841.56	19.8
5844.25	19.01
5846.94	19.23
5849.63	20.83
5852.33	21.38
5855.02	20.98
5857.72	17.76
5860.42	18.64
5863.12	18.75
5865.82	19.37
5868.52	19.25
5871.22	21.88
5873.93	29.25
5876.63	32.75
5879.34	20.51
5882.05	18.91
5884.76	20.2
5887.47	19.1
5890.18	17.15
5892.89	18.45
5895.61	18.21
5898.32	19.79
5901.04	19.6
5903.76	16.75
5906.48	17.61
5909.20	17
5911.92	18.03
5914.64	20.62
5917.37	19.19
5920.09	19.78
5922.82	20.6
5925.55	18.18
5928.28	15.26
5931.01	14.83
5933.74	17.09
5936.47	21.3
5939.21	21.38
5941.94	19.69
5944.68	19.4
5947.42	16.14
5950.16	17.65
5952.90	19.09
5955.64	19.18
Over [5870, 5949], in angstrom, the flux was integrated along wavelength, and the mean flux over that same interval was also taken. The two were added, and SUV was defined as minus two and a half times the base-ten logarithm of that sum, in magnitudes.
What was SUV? -7.99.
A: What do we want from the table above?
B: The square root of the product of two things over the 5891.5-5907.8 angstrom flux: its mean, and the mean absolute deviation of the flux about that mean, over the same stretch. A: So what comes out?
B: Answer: 4.0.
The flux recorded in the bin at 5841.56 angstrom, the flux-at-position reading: 19.8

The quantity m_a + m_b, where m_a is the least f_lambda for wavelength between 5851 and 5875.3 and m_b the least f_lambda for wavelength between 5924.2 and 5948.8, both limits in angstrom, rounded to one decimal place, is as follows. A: 32.6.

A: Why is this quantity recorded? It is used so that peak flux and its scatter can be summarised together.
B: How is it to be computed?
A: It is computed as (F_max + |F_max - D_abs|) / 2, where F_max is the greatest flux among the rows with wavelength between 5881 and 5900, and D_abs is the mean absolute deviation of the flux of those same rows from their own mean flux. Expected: 19.8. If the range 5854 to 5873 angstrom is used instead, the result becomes 21.3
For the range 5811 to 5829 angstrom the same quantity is 21.0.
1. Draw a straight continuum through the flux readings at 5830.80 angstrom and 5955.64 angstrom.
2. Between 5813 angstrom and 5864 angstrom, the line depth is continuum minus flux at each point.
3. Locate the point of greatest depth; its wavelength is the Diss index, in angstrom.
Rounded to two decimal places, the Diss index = 5828.12 angstrom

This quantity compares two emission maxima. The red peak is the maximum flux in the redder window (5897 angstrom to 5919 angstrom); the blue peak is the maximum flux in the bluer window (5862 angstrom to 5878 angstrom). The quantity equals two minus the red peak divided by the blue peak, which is 1.37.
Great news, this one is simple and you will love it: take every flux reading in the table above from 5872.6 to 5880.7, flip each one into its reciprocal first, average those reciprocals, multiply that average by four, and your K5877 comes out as 0.151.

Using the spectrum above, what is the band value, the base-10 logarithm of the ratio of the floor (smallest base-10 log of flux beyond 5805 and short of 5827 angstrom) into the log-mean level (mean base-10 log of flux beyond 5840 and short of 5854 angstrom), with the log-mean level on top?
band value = 0.018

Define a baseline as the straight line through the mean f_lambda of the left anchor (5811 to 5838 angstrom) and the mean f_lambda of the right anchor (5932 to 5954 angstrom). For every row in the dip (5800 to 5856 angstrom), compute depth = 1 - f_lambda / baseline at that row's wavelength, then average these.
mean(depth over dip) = 0.001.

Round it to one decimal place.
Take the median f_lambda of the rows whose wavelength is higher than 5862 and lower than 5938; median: 19.1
